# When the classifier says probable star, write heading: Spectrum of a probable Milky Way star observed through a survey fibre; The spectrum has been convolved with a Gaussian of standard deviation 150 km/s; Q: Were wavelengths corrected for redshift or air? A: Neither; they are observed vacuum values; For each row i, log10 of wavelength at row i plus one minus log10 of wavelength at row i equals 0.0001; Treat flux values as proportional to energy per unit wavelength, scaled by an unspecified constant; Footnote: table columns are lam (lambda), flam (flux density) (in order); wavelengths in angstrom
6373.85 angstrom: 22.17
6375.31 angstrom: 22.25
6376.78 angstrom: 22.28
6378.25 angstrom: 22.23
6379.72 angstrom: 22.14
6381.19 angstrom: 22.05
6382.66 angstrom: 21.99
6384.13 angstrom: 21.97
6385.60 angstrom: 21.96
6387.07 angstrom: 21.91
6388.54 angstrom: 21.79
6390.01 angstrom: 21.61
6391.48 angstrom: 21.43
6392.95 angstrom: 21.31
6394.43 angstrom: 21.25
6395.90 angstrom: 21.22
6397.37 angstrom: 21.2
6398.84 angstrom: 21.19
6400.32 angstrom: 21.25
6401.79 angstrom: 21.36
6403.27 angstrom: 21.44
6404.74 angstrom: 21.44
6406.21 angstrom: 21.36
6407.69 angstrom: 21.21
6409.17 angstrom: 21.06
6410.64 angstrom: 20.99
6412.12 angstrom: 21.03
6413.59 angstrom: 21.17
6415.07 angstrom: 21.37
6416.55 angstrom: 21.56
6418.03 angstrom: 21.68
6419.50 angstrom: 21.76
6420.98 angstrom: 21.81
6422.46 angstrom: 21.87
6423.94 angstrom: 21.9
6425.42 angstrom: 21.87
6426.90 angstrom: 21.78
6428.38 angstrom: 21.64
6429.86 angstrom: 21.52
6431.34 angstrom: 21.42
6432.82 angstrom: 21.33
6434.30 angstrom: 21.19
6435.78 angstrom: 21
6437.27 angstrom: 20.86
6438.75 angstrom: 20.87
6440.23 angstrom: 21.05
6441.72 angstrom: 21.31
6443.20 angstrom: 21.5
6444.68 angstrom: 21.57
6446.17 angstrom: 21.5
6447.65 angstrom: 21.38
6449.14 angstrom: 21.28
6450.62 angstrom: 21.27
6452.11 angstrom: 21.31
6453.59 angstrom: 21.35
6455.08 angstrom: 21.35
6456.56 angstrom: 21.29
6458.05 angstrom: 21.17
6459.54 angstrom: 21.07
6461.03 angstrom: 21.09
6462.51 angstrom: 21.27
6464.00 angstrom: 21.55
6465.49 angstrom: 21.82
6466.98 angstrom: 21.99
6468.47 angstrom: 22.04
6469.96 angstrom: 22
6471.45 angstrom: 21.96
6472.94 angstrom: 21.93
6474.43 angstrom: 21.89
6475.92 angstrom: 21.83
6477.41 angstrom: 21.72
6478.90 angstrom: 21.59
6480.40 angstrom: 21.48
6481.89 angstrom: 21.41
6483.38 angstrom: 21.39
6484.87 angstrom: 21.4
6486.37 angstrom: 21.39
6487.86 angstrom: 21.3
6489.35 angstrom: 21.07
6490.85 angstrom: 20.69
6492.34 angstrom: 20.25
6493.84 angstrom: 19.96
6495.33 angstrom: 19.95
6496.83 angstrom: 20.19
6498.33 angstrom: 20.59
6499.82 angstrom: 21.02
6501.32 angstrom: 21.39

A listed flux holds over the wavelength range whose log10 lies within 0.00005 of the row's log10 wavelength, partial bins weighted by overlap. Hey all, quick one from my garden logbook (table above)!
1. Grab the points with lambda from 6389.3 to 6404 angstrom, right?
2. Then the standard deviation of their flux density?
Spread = 0.13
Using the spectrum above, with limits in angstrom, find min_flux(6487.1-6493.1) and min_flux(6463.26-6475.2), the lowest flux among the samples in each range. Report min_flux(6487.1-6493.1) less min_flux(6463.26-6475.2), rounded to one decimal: -1.3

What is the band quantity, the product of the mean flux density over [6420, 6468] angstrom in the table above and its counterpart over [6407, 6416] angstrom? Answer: 453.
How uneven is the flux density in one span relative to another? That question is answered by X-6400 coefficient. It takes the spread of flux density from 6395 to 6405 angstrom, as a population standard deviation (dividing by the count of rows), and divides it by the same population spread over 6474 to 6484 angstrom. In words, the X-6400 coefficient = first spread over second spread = 0.5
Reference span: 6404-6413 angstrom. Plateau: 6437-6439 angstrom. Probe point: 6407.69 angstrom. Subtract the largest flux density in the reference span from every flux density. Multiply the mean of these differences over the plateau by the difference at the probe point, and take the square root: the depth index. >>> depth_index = 0.364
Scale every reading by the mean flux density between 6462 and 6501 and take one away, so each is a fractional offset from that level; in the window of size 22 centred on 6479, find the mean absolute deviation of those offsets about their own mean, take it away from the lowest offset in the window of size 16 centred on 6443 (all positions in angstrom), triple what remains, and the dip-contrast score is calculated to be -0.10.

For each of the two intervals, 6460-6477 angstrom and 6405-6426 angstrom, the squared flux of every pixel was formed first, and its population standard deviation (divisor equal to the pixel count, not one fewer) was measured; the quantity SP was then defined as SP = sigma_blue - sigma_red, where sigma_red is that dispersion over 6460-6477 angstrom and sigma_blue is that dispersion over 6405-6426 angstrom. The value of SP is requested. 1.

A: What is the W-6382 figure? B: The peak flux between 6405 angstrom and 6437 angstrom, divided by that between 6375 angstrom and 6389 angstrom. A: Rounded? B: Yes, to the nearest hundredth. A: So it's 0.98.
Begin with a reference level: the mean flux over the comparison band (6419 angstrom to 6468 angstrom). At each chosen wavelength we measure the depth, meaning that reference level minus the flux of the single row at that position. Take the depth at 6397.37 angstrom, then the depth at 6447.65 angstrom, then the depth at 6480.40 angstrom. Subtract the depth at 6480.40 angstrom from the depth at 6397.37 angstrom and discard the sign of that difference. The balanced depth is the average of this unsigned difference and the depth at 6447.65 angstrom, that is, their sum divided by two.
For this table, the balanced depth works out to 0.16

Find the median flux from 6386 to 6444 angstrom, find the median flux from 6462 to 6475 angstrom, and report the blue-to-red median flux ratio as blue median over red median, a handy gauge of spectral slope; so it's 0.97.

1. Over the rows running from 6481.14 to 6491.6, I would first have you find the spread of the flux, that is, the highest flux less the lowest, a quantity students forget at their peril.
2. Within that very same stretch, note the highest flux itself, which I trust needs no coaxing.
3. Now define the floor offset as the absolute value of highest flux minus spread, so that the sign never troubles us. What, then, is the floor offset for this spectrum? 20.7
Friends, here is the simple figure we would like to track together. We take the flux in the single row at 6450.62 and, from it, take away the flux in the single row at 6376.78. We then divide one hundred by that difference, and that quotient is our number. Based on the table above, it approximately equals -99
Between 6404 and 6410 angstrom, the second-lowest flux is 21.21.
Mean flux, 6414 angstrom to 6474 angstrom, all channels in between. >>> 21.49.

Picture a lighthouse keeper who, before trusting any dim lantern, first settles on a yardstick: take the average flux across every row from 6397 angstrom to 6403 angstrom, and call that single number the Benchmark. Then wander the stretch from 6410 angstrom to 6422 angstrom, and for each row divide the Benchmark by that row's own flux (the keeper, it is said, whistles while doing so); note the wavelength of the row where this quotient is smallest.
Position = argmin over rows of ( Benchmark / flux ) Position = 6420.98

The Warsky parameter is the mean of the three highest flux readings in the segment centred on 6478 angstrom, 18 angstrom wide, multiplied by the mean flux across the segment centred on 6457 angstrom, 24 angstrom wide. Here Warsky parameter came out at 470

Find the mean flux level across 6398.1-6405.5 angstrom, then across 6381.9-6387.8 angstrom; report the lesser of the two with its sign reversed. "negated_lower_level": -21.3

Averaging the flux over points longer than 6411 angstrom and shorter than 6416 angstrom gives 21.2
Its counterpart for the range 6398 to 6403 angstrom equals 21.3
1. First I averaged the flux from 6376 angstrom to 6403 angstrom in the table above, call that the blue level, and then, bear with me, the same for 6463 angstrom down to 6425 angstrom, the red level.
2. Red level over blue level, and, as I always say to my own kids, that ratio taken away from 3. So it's 2.02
